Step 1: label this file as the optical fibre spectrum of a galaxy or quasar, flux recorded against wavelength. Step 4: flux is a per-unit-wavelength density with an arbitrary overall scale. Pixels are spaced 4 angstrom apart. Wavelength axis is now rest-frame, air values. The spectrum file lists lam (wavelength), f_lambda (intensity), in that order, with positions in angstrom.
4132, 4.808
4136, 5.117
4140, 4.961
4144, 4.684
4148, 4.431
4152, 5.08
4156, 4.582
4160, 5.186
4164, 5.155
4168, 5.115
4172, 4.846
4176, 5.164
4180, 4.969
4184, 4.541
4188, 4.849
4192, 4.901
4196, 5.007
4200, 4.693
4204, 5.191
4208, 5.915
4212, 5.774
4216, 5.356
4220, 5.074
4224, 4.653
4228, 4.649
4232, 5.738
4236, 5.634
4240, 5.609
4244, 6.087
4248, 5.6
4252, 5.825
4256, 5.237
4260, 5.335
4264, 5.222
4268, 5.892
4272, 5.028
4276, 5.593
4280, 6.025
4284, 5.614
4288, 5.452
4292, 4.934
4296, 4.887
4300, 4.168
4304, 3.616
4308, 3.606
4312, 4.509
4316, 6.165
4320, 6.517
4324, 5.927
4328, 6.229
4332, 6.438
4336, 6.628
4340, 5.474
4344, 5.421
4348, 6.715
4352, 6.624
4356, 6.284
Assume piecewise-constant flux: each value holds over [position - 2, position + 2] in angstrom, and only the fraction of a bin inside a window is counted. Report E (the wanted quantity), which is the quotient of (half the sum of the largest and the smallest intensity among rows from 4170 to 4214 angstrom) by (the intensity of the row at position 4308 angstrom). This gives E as 1.45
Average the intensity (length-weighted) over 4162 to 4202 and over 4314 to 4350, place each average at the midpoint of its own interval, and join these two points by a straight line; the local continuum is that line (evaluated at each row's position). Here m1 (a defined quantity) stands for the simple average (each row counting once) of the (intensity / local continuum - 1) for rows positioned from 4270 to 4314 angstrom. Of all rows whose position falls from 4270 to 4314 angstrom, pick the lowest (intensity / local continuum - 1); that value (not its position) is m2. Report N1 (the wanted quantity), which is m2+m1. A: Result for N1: -0.561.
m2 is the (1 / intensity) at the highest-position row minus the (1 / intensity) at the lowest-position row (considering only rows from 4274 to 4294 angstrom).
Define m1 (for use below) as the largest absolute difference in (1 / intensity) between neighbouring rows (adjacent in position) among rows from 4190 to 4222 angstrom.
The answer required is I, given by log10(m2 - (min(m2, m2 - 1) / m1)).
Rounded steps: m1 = 0.024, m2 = 0.02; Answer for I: 1.62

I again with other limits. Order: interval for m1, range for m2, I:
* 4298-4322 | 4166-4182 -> 1.22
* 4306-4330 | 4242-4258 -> 1.21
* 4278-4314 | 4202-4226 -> 1.25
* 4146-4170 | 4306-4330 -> 1.59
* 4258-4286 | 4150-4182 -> 1.53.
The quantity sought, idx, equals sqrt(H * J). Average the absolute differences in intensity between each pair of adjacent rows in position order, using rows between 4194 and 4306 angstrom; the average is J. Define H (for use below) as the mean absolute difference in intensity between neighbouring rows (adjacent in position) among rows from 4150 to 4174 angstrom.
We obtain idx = 0.34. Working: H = 0.29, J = 0.41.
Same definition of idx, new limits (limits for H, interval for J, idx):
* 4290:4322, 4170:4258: 0.46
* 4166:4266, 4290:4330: 0.43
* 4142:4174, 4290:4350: 0.44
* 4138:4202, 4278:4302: 0.33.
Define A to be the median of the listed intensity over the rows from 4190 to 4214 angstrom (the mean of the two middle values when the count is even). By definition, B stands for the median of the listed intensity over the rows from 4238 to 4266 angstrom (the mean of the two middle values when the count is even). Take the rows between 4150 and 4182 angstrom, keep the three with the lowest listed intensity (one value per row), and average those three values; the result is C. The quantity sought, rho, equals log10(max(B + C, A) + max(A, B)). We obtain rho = 1.20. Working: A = 5.1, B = 5.6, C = 4.80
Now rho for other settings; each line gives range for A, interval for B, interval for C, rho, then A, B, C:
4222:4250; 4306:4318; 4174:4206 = 1.17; 5.6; 4.5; 4.69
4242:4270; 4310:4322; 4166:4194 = 1.23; 5.6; 6.2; 4.75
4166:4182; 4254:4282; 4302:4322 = 1.16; 5.0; 5.3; 3.91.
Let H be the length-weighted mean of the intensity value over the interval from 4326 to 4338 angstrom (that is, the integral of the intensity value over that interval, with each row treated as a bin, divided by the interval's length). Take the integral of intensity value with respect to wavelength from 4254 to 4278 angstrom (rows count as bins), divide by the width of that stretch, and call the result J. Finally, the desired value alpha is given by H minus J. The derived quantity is 1.0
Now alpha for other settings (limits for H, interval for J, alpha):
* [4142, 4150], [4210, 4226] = -0.7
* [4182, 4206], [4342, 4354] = -1.4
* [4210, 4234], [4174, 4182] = 0.1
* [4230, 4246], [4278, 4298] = 0.4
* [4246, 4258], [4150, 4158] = 0.7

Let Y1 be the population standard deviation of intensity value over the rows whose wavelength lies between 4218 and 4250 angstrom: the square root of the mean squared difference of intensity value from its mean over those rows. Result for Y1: 0.5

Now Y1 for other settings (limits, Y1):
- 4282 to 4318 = 0.8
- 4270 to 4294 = 0.4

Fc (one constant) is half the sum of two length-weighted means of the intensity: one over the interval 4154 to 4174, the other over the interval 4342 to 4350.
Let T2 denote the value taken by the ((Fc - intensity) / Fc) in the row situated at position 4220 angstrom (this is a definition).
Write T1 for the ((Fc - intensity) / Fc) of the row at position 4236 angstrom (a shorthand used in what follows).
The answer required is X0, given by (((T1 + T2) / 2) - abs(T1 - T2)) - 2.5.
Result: -2.57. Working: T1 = -0.02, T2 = 0.08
